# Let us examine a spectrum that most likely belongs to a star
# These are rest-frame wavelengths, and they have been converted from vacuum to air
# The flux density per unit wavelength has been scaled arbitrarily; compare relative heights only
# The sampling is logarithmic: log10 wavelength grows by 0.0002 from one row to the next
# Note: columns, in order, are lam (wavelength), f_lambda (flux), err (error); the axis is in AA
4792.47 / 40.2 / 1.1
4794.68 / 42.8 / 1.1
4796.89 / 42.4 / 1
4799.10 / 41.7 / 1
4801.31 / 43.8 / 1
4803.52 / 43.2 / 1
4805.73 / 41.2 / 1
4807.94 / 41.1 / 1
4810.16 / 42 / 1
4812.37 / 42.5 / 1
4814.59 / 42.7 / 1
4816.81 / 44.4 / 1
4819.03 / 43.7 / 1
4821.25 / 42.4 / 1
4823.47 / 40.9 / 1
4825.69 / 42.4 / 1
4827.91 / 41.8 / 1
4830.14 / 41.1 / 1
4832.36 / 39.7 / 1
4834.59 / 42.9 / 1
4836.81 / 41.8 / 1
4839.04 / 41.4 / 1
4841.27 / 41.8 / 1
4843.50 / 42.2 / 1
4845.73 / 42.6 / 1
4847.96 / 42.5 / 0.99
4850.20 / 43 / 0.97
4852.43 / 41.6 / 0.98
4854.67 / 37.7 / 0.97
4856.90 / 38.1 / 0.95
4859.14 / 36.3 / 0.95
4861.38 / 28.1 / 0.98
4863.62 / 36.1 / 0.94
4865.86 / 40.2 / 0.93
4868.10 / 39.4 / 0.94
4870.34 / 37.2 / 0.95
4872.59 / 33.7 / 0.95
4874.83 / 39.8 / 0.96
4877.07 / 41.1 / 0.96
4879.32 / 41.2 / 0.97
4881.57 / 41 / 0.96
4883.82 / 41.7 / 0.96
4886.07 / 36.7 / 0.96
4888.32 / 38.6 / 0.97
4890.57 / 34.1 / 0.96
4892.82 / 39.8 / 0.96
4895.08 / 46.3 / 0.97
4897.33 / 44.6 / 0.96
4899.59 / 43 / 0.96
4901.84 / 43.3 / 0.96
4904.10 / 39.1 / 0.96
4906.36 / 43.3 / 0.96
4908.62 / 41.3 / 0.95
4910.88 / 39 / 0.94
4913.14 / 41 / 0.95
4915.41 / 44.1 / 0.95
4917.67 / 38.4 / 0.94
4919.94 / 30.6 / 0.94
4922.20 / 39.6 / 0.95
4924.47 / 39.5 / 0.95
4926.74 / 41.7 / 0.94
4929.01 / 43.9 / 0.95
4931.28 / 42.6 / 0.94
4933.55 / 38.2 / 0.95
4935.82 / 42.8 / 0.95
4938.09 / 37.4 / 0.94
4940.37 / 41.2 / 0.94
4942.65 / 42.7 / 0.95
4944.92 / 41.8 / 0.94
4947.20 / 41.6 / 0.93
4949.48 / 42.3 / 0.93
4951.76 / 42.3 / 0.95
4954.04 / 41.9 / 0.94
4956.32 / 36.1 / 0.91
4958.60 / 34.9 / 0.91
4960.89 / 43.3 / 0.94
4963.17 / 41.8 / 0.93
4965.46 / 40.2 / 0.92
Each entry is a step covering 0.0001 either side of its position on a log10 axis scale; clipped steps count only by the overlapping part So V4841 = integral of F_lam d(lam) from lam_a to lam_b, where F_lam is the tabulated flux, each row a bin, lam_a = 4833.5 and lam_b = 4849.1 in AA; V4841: 658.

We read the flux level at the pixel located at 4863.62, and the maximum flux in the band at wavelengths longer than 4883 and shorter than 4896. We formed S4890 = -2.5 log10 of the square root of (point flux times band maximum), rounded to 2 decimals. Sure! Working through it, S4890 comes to -4.03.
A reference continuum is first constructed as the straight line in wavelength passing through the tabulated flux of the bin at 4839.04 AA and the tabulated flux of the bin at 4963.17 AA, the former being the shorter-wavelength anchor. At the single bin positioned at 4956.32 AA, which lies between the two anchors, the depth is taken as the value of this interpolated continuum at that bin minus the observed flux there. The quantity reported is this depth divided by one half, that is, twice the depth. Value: 11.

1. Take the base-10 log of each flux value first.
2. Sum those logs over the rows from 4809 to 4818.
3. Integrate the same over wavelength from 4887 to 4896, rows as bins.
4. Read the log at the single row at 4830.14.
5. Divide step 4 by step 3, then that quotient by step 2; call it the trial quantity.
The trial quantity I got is 0.0172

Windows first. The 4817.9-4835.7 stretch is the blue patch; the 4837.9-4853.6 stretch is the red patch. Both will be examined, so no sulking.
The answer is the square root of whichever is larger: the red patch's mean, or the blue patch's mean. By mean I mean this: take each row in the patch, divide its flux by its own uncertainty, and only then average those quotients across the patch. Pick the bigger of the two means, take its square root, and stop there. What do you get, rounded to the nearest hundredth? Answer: 6.52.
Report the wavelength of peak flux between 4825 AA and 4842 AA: 4834.59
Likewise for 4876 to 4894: 4883.82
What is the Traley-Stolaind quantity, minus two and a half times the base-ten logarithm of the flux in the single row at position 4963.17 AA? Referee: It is -4.05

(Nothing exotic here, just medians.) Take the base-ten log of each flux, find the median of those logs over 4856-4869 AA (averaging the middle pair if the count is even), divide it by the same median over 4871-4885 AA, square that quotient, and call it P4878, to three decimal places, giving 0.948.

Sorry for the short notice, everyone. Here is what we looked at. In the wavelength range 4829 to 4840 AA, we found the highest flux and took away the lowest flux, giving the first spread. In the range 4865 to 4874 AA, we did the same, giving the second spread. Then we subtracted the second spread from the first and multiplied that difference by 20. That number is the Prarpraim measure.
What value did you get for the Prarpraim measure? -66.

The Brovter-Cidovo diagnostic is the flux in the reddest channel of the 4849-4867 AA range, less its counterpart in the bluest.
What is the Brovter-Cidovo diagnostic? -2.8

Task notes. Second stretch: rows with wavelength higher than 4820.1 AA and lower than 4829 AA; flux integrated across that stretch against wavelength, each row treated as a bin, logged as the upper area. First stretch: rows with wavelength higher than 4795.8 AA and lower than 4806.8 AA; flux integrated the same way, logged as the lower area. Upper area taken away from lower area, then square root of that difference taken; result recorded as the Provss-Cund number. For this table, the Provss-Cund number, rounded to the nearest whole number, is 10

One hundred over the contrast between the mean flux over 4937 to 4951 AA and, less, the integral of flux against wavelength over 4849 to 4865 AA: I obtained -0.18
